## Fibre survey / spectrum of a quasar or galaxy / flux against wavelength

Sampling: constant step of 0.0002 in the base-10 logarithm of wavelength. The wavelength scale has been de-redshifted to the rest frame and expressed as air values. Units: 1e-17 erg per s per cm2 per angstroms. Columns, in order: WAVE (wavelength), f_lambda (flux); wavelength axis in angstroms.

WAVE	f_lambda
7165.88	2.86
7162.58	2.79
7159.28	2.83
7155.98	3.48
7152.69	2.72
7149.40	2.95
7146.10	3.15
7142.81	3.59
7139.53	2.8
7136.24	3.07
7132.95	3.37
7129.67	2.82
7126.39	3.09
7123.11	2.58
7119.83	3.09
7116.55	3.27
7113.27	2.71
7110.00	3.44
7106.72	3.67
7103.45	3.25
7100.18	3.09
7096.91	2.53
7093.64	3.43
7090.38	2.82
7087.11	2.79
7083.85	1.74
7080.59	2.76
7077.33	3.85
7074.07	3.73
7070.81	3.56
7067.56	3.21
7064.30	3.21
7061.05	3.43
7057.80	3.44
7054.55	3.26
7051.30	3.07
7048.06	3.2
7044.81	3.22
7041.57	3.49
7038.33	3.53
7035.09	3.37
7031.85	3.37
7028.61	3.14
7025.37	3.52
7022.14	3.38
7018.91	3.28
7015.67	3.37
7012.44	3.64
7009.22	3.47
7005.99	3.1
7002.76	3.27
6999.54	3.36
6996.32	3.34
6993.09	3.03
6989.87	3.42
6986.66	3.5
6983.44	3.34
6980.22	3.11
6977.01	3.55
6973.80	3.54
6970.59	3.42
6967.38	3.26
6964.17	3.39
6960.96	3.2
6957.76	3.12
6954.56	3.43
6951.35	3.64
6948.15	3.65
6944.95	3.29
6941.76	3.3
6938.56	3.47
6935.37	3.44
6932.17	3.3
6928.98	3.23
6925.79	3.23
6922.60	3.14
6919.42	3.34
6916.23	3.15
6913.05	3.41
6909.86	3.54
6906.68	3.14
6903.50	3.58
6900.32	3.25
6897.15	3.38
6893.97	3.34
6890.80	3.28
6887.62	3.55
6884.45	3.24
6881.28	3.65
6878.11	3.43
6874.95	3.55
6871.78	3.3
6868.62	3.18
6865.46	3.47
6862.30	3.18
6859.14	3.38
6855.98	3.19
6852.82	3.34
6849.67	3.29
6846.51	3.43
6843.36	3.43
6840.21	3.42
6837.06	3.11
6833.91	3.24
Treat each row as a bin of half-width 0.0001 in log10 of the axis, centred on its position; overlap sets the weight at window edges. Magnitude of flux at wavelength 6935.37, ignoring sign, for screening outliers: 3.4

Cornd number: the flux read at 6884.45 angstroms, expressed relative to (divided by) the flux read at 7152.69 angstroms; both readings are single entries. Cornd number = 1.19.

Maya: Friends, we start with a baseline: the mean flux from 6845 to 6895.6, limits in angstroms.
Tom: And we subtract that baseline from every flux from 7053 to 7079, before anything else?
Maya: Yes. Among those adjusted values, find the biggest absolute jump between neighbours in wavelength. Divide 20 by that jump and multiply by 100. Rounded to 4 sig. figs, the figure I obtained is 5714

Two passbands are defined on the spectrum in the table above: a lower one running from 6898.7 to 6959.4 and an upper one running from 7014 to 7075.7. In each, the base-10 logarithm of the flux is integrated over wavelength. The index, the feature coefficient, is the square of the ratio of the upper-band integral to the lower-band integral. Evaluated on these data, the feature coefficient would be 1.04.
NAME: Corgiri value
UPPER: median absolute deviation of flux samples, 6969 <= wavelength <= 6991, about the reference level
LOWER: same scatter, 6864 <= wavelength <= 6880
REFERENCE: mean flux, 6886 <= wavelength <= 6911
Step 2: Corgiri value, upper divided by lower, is 1.3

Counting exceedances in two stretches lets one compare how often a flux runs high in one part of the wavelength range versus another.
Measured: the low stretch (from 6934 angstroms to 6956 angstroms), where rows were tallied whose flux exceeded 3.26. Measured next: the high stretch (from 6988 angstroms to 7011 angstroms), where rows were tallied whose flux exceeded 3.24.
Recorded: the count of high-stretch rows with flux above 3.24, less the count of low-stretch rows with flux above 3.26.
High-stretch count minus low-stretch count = -2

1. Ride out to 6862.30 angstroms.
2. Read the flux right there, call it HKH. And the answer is 3.18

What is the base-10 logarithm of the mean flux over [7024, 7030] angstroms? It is 0.522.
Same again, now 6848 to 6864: 0.515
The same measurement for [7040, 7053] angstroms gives 0.511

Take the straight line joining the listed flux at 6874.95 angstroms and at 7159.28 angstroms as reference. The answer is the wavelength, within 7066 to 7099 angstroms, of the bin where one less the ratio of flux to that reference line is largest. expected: 7083.85 angstroms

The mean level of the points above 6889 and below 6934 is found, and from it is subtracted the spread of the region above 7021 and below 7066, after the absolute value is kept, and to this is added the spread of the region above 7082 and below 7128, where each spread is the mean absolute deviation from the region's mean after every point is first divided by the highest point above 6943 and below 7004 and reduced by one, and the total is 3.38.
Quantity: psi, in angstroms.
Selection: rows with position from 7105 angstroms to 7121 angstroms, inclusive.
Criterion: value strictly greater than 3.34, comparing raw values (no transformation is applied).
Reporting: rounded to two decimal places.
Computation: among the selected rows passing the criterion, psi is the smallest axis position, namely 7106.72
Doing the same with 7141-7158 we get 7142.81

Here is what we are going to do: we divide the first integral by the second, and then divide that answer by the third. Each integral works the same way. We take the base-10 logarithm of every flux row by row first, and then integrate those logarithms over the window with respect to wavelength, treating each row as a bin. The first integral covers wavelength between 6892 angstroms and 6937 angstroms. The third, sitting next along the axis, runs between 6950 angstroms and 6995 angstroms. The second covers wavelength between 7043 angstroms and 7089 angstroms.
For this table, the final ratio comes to 0.044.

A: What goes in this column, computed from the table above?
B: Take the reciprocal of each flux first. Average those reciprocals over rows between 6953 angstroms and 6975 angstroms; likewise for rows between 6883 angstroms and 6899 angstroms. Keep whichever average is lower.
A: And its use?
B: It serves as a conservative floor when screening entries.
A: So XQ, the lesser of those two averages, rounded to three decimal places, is 0.298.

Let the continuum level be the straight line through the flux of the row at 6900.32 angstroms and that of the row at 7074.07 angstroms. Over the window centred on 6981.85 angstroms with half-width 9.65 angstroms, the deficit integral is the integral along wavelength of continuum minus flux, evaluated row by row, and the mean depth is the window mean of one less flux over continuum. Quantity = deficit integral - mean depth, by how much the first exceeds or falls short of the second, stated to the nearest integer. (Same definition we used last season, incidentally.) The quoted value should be 1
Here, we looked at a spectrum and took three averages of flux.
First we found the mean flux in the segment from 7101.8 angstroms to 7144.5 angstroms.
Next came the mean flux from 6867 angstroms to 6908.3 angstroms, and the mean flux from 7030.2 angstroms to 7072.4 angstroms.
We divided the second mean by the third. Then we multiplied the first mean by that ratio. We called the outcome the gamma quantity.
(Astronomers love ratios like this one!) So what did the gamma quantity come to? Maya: 3.17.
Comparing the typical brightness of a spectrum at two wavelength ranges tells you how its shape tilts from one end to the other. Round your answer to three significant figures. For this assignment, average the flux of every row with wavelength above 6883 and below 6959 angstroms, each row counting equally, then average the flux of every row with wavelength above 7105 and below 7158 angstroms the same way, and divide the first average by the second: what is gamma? 1.08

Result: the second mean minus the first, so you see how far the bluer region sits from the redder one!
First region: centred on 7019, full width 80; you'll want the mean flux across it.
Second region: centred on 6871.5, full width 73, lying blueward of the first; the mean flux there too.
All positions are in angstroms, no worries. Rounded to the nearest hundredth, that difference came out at 0.02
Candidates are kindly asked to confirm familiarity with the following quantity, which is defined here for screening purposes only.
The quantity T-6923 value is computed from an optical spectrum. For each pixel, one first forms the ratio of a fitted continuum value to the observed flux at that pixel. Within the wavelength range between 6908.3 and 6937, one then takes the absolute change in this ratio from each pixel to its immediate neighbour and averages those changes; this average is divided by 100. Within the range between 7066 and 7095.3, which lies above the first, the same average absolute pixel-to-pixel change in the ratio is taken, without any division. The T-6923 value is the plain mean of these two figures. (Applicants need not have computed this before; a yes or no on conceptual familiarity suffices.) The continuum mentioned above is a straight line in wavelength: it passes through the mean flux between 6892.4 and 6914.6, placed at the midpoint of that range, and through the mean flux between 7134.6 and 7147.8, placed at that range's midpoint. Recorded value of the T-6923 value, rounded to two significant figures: 0.13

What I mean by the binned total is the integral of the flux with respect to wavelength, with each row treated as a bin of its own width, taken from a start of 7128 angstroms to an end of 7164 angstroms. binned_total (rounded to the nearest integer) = 110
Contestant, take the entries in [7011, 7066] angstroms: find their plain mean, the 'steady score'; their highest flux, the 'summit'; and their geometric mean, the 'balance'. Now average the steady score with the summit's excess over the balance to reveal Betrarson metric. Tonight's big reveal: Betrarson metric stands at 1.82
